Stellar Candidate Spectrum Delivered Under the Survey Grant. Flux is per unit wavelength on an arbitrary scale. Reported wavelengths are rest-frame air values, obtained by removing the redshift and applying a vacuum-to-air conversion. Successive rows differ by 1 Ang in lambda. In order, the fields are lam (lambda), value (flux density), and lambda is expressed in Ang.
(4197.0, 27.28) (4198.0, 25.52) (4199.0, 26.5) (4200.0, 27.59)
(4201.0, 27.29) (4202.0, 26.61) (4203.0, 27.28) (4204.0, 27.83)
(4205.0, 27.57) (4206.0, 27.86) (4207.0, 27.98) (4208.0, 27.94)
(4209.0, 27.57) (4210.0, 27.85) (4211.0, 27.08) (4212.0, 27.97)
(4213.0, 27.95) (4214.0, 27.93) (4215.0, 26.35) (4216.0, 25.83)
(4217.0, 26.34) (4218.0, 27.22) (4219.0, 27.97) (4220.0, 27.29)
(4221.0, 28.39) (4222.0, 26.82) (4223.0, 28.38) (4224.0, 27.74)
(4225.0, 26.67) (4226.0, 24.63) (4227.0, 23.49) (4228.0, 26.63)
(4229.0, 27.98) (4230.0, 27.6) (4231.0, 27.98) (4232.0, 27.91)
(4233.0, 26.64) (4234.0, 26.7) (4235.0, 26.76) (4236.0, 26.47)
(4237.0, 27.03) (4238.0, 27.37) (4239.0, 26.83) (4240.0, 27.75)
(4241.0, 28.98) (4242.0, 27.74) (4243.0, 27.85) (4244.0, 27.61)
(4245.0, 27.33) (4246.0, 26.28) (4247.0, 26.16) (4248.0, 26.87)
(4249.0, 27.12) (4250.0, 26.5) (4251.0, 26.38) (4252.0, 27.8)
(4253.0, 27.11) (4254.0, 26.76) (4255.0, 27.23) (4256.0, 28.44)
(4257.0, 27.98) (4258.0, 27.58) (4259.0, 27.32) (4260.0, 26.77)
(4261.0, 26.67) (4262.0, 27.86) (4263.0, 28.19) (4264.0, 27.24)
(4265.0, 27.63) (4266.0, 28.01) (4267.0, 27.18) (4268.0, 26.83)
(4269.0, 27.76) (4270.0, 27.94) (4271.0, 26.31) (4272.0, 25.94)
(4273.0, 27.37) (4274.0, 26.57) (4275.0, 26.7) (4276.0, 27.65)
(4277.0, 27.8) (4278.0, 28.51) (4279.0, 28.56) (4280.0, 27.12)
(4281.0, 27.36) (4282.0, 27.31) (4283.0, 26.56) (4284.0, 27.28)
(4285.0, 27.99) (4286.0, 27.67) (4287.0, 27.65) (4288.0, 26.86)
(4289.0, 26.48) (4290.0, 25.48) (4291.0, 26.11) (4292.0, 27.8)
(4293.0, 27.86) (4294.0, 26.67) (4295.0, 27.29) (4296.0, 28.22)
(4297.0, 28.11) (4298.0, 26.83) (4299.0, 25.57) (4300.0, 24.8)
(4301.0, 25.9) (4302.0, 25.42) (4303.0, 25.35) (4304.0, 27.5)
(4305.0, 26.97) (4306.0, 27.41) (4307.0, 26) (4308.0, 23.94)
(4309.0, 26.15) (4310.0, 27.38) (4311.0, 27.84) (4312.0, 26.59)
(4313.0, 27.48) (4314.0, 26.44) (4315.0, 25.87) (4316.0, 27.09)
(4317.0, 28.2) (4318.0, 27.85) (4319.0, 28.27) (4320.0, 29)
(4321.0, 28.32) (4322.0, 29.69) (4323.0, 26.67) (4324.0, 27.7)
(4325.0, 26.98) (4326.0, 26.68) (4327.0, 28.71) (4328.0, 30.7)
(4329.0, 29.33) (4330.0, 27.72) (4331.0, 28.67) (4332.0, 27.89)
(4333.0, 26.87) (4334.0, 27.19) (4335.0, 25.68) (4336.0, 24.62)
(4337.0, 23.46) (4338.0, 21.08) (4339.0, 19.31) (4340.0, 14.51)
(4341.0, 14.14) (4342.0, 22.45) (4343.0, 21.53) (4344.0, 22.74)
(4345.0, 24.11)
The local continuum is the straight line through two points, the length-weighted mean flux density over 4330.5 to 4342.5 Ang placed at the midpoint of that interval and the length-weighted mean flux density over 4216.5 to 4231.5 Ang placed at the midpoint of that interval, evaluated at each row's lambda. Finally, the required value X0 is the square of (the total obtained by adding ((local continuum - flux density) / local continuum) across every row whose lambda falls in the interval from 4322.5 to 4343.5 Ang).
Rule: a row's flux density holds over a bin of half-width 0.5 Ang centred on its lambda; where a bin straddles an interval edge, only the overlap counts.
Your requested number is 2.4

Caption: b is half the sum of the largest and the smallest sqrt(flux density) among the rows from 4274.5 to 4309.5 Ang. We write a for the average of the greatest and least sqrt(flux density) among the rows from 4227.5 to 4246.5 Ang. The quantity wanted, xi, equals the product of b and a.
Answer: 26.9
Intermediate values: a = 5.25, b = 5.12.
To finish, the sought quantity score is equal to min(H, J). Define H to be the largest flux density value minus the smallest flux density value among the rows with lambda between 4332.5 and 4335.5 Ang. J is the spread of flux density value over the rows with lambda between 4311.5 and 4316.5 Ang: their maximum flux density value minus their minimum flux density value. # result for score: 1.51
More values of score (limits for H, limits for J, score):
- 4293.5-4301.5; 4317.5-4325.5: 3.02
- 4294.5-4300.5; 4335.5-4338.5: 3.42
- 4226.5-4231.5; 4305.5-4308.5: 3.47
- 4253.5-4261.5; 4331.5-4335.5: 1.77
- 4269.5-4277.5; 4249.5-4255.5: 1.42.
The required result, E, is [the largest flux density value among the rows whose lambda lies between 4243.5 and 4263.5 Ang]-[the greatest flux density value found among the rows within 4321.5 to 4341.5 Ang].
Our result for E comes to -2.3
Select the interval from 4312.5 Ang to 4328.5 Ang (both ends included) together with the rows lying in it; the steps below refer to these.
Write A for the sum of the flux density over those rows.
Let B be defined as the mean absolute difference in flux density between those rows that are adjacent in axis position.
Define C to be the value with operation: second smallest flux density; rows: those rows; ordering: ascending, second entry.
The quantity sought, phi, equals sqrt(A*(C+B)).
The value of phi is 111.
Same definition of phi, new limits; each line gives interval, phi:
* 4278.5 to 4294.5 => 108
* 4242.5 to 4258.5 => 108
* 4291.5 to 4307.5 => 106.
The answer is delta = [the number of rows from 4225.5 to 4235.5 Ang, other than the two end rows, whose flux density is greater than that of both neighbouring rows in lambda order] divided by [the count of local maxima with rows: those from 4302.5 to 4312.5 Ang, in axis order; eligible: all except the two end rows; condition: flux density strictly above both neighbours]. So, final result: 0.7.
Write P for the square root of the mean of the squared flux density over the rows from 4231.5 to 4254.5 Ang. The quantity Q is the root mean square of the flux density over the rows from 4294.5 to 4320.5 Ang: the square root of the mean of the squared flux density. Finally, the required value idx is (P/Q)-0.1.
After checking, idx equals 0.911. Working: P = 27.1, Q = 26.9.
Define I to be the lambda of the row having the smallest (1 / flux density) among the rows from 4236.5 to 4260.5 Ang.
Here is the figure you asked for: 4241.0 Ang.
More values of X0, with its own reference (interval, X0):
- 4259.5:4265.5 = 0.2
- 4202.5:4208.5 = 0.0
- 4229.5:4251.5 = 0.4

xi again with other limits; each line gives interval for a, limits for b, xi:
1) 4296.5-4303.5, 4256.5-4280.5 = 26.8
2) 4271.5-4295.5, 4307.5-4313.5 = 26.4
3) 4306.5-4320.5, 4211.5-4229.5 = 26.1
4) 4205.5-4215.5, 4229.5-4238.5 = 27.2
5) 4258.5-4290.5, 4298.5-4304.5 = 26.6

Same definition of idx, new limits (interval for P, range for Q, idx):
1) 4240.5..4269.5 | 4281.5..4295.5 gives 0.910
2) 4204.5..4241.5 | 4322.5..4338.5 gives 0.910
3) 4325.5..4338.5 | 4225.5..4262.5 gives 0.894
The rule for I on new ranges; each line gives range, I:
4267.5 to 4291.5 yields 4279.0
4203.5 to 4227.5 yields 4221.0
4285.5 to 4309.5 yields 4296.0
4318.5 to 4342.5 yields 4328.0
